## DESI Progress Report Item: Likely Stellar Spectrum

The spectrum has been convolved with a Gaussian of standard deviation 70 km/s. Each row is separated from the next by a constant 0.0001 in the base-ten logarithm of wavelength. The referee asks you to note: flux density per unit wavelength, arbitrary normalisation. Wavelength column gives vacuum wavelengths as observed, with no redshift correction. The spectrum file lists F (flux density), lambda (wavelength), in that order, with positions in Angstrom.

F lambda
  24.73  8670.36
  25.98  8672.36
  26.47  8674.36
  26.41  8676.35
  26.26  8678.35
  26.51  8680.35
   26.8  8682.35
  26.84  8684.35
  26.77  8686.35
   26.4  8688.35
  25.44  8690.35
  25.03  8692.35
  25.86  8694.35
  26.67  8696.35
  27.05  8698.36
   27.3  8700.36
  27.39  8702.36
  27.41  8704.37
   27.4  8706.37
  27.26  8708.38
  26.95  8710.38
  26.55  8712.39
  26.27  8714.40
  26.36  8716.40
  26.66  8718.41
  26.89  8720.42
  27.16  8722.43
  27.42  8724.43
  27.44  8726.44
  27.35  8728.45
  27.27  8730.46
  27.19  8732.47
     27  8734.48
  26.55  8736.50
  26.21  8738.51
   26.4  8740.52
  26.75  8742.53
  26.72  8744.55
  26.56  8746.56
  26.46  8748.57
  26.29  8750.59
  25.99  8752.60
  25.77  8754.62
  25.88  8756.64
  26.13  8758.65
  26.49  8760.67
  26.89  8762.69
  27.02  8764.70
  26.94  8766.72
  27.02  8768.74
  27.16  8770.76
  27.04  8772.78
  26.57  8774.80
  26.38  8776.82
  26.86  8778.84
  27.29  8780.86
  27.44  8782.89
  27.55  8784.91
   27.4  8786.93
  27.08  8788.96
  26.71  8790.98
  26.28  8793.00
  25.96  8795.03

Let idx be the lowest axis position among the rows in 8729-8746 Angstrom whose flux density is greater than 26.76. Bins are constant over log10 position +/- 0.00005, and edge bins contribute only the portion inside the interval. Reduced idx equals 8730.46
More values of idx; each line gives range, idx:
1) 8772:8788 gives 8772.78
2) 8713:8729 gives 8720.42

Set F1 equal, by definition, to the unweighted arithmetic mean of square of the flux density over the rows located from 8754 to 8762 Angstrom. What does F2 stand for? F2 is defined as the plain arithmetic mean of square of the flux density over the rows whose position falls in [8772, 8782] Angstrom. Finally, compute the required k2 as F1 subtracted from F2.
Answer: 40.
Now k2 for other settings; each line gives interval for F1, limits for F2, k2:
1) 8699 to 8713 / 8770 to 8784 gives -12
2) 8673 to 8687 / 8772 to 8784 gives 19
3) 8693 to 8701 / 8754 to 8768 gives -15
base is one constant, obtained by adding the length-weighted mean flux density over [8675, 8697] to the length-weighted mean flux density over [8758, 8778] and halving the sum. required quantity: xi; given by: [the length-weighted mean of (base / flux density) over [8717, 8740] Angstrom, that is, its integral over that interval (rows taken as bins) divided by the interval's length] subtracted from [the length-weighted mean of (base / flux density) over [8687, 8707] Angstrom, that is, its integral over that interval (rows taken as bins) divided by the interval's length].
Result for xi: 0.016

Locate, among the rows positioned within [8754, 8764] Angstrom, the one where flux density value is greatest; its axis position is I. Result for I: 8762.69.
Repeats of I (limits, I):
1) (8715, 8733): 8726.44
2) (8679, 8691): 8684.35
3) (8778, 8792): 8784.91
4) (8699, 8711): 8704.37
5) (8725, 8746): 8726.44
